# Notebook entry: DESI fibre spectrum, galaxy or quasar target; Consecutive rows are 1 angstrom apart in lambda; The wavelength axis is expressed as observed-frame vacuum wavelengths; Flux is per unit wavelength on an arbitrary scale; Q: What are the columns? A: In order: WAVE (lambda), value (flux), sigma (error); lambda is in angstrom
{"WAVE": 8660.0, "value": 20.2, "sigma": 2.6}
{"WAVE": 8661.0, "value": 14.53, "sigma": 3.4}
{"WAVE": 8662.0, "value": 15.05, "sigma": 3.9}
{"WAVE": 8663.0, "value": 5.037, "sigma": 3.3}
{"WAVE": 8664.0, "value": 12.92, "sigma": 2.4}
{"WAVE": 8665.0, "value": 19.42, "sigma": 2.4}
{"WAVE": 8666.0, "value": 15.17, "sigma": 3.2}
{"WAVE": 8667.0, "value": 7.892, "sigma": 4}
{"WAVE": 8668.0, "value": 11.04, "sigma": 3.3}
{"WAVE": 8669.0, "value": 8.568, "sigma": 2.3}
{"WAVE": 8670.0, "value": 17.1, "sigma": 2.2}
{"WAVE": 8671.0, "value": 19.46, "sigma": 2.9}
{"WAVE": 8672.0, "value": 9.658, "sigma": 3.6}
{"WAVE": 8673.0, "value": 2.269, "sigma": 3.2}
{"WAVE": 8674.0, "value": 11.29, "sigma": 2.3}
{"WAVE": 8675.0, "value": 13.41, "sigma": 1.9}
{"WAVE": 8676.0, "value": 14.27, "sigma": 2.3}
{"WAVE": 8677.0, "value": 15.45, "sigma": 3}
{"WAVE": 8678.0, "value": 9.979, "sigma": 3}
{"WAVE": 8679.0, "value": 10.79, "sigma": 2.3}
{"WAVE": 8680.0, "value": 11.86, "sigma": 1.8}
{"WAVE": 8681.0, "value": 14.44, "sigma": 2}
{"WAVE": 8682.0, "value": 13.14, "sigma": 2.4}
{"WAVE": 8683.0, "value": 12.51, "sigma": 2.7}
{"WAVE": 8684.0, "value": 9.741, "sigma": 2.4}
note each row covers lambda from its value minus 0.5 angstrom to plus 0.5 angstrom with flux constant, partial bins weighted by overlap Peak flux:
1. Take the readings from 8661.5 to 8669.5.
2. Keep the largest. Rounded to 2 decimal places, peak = 19.42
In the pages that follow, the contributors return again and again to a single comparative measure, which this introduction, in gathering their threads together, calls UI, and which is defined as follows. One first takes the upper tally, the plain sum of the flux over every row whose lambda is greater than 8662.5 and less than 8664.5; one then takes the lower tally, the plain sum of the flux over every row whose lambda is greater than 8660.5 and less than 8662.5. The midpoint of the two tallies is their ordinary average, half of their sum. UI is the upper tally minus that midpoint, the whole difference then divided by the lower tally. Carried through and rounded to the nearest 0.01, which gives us -0.20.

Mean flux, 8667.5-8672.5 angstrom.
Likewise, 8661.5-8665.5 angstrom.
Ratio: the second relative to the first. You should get 1.00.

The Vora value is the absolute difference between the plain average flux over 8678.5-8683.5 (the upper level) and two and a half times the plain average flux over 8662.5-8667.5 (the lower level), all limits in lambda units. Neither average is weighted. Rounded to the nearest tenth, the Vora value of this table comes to 17.7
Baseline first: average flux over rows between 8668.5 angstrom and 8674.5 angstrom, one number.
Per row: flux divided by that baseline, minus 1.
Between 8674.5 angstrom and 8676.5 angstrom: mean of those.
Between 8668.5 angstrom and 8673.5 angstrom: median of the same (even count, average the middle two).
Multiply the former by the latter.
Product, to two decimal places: -0.03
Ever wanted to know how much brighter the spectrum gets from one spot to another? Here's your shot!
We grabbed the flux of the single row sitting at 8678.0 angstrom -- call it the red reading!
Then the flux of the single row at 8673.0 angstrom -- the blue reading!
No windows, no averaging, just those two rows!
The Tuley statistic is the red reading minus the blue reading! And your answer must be 8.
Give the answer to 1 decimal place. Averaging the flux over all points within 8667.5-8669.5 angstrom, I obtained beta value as 9.8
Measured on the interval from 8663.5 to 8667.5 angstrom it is 13.9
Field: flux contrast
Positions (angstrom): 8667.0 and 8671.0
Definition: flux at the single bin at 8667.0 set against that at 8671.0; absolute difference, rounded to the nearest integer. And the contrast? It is 12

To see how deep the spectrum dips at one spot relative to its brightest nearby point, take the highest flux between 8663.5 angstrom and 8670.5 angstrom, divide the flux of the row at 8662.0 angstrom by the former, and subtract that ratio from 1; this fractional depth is 0.23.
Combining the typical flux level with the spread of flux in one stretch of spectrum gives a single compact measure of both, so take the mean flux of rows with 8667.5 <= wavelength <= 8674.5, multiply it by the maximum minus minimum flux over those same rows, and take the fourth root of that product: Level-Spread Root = 3.7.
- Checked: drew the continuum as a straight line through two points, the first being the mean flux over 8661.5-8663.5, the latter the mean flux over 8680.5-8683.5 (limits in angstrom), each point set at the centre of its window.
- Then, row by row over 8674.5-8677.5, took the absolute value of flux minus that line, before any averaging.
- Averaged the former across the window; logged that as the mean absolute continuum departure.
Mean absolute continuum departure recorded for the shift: 2.0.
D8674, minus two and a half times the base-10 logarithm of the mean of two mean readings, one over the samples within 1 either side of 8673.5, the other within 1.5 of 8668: -2.254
